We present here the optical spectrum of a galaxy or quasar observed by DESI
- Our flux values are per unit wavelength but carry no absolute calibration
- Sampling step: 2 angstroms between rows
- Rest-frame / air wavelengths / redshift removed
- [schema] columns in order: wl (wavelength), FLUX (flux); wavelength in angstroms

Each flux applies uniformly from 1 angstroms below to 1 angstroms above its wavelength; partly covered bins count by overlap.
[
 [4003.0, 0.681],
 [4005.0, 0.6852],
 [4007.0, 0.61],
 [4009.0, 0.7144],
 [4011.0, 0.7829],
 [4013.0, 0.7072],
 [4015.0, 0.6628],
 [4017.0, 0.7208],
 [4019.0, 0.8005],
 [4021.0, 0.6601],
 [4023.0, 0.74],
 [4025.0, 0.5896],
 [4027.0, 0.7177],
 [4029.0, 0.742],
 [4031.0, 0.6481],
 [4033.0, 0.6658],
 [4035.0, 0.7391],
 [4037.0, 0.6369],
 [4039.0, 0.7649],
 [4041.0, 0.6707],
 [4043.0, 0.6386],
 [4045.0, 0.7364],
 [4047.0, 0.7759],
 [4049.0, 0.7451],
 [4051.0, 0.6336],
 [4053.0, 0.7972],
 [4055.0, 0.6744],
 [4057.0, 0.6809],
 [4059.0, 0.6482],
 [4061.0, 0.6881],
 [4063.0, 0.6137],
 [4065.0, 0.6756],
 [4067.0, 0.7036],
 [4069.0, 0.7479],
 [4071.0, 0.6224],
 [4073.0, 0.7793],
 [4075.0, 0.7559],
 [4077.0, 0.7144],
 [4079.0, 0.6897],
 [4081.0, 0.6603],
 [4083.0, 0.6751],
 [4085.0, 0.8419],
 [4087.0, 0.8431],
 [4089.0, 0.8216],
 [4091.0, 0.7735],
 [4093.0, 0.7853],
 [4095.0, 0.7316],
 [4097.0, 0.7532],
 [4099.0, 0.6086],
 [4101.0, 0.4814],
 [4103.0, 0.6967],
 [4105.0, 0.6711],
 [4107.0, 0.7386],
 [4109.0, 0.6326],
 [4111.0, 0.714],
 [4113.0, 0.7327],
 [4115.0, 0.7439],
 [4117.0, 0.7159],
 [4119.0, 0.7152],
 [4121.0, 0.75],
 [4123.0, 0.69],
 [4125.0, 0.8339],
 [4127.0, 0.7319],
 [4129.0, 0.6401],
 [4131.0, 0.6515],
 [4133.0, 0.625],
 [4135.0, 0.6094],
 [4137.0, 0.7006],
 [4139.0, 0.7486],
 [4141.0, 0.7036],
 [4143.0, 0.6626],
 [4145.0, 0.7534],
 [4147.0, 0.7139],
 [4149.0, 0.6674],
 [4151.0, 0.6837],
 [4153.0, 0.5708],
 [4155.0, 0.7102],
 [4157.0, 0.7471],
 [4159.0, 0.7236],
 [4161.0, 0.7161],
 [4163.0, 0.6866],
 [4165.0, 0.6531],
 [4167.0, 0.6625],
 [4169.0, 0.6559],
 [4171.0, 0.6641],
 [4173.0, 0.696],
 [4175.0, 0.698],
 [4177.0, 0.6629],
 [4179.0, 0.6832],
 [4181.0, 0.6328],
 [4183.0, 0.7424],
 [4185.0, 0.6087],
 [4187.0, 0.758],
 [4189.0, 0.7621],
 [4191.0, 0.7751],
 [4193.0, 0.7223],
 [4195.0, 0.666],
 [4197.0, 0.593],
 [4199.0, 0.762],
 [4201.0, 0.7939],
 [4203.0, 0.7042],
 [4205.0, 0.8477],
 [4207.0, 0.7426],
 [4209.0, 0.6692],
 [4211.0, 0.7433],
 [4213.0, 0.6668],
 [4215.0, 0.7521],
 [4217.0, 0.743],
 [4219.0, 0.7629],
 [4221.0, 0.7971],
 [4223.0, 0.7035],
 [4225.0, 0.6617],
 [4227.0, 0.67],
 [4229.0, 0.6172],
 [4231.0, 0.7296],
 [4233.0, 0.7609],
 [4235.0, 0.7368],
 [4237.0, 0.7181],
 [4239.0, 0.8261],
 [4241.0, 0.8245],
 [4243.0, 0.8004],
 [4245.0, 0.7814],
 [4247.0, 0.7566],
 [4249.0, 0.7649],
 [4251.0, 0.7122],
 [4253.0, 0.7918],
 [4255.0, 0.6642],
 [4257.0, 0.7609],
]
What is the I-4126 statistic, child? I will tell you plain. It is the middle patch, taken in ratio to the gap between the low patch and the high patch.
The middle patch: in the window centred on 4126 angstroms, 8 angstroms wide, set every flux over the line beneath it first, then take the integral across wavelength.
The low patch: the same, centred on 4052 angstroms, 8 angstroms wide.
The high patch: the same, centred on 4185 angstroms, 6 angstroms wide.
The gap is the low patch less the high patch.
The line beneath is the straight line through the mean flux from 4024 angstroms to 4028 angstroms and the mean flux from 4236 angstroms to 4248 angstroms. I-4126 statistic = 2.8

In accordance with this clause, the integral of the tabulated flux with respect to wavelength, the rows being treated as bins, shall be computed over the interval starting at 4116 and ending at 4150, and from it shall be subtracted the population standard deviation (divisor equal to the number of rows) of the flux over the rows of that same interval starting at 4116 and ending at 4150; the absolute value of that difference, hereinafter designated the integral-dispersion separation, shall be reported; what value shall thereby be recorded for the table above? 24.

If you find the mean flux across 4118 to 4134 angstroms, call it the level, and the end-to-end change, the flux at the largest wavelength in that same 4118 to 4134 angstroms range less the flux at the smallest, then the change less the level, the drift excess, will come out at -0.79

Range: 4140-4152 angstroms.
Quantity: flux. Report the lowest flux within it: 0.6626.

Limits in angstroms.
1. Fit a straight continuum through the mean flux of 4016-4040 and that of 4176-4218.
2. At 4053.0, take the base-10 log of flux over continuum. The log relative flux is 0.054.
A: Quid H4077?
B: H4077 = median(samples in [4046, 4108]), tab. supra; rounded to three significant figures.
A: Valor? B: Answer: 0.704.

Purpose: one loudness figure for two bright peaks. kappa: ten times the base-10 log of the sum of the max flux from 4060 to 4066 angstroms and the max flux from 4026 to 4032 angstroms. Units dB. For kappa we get 1.55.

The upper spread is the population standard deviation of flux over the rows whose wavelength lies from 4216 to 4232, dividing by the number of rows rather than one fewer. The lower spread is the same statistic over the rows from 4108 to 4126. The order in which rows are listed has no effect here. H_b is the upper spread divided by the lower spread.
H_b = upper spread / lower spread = 1.1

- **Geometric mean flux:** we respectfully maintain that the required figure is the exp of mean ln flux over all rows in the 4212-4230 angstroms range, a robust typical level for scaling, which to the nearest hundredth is 0.71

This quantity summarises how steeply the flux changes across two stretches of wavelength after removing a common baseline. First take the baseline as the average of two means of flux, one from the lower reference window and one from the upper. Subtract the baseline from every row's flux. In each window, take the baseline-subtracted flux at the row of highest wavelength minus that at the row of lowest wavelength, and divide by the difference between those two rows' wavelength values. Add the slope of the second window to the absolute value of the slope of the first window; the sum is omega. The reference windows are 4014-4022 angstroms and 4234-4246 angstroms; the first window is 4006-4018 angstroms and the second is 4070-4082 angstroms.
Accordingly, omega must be 0.015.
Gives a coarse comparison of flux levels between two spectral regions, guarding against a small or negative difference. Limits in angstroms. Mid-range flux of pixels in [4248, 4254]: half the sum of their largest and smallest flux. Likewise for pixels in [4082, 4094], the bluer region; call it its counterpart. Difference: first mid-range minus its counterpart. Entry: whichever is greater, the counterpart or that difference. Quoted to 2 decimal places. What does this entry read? 0.76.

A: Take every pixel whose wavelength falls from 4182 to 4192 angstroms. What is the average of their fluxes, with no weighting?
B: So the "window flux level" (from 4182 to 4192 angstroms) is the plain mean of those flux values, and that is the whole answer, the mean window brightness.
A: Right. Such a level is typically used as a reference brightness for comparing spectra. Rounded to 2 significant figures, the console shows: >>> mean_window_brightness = 0.73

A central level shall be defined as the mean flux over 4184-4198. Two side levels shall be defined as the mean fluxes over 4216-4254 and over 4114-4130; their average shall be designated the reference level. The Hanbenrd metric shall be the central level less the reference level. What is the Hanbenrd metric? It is -0.039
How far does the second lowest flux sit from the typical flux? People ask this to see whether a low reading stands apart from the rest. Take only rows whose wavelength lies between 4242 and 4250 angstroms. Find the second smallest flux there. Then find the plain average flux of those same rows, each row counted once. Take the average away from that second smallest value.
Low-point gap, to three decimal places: -0.011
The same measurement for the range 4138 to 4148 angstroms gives -0.013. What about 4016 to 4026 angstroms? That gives -0.042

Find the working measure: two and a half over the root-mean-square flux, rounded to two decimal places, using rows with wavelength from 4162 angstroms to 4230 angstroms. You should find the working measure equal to 3.54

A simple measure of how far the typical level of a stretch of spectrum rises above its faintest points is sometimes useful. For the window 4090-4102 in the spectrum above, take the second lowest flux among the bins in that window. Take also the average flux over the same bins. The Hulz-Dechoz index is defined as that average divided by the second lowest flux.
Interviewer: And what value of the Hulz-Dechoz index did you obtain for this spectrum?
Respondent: 1.13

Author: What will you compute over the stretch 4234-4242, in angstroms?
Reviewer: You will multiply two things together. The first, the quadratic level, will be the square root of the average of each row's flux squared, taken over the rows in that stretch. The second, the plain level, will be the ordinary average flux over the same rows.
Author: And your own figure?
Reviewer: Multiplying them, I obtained 0.604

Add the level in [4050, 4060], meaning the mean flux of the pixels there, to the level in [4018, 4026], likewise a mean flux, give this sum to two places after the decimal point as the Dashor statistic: 1.38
